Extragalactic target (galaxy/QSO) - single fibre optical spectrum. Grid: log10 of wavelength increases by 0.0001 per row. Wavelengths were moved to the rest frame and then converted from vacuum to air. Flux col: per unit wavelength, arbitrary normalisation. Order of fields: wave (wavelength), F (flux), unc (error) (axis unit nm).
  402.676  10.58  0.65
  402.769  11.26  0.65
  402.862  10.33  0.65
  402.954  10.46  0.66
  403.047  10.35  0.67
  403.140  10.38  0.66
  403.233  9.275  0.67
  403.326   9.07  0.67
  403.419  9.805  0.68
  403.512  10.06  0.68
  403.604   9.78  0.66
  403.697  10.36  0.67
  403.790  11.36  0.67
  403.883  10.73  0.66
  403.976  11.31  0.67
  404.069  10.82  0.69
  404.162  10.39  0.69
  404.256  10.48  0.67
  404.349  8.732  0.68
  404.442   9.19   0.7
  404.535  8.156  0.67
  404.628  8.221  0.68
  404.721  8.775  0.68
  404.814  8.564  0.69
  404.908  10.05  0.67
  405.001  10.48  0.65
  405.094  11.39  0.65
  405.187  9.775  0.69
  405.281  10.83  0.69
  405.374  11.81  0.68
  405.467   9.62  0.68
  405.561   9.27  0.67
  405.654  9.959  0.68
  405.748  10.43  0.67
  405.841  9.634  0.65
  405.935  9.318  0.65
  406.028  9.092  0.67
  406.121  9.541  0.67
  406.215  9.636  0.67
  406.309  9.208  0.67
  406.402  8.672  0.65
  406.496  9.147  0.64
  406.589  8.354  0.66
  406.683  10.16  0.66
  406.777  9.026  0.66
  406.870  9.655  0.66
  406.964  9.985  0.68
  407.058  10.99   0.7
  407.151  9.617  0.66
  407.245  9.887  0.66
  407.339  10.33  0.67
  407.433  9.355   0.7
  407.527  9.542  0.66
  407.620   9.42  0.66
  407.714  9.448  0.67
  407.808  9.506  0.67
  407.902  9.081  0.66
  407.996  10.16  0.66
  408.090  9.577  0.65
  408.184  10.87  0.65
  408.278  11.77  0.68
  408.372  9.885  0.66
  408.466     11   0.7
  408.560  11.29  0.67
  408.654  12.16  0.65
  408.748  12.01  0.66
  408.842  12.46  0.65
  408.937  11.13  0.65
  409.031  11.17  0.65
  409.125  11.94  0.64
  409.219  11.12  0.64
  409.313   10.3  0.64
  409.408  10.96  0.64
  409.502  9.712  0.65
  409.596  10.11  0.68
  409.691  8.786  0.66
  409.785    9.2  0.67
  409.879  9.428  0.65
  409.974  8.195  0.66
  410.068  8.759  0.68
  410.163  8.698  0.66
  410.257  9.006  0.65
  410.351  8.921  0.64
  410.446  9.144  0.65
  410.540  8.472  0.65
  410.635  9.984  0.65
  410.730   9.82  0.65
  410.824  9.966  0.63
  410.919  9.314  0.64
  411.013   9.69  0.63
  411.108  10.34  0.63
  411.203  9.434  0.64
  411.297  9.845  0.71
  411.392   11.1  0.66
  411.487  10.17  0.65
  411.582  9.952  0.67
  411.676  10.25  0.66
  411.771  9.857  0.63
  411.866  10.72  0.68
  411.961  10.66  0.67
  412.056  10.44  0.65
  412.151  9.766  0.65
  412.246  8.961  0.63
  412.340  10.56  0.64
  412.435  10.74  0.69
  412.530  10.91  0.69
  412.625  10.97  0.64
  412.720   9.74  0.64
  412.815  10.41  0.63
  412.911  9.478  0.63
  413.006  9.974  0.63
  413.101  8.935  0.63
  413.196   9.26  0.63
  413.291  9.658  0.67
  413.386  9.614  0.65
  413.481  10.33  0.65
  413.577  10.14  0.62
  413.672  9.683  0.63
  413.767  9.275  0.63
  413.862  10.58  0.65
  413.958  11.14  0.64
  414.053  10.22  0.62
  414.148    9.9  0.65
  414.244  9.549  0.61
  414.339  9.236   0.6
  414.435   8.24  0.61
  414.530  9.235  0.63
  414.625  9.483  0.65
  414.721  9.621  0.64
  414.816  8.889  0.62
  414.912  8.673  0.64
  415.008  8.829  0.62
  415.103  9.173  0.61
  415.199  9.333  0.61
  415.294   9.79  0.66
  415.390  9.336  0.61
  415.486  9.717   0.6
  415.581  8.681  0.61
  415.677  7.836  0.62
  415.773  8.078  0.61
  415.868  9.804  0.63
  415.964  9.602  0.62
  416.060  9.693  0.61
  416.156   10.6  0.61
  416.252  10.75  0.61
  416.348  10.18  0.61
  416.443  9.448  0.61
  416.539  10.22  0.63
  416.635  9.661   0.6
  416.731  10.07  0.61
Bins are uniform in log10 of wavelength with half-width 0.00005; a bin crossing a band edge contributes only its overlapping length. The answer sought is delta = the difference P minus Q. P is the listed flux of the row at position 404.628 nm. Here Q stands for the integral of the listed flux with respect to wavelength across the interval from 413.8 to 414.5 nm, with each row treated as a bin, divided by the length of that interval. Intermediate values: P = 8.221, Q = 9.81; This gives -1.6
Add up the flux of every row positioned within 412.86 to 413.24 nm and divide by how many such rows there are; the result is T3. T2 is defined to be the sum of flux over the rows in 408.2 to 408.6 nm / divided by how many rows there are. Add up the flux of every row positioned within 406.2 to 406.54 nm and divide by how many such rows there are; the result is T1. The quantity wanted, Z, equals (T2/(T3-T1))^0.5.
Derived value 7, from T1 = 9.2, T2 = 11.0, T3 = 9.4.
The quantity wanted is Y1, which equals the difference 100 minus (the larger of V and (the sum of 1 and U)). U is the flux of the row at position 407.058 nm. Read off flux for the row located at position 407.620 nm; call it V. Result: 88.0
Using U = 10.99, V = 9.42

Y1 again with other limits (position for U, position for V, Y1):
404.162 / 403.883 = 88.6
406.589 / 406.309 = 90.6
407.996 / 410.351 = 88.8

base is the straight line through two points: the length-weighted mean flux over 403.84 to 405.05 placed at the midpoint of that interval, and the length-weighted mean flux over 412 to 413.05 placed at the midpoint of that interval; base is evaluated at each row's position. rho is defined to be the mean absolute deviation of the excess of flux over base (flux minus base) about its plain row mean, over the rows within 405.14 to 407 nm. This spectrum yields 0.546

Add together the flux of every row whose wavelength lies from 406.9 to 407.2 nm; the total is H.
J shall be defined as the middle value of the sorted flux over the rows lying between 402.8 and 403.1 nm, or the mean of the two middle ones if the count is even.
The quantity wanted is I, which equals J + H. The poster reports 40.9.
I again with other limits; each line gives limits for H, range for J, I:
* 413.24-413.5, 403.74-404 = 40.9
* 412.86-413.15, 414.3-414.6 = 37.6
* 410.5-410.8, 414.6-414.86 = 37.8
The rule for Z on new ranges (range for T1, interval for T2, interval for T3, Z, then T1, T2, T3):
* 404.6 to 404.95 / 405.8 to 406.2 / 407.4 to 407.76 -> 4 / 8.9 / 9.4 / 9.4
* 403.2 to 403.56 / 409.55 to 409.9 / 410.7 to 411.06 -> 8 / 9.6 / 9.4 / 9.7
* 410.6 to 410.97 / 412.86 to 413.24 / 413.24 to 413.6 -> 8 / 9.8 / 9.4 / 9.9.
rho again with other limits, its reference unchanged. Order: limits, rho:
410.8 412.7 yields 0.470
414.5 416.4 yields 0.544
